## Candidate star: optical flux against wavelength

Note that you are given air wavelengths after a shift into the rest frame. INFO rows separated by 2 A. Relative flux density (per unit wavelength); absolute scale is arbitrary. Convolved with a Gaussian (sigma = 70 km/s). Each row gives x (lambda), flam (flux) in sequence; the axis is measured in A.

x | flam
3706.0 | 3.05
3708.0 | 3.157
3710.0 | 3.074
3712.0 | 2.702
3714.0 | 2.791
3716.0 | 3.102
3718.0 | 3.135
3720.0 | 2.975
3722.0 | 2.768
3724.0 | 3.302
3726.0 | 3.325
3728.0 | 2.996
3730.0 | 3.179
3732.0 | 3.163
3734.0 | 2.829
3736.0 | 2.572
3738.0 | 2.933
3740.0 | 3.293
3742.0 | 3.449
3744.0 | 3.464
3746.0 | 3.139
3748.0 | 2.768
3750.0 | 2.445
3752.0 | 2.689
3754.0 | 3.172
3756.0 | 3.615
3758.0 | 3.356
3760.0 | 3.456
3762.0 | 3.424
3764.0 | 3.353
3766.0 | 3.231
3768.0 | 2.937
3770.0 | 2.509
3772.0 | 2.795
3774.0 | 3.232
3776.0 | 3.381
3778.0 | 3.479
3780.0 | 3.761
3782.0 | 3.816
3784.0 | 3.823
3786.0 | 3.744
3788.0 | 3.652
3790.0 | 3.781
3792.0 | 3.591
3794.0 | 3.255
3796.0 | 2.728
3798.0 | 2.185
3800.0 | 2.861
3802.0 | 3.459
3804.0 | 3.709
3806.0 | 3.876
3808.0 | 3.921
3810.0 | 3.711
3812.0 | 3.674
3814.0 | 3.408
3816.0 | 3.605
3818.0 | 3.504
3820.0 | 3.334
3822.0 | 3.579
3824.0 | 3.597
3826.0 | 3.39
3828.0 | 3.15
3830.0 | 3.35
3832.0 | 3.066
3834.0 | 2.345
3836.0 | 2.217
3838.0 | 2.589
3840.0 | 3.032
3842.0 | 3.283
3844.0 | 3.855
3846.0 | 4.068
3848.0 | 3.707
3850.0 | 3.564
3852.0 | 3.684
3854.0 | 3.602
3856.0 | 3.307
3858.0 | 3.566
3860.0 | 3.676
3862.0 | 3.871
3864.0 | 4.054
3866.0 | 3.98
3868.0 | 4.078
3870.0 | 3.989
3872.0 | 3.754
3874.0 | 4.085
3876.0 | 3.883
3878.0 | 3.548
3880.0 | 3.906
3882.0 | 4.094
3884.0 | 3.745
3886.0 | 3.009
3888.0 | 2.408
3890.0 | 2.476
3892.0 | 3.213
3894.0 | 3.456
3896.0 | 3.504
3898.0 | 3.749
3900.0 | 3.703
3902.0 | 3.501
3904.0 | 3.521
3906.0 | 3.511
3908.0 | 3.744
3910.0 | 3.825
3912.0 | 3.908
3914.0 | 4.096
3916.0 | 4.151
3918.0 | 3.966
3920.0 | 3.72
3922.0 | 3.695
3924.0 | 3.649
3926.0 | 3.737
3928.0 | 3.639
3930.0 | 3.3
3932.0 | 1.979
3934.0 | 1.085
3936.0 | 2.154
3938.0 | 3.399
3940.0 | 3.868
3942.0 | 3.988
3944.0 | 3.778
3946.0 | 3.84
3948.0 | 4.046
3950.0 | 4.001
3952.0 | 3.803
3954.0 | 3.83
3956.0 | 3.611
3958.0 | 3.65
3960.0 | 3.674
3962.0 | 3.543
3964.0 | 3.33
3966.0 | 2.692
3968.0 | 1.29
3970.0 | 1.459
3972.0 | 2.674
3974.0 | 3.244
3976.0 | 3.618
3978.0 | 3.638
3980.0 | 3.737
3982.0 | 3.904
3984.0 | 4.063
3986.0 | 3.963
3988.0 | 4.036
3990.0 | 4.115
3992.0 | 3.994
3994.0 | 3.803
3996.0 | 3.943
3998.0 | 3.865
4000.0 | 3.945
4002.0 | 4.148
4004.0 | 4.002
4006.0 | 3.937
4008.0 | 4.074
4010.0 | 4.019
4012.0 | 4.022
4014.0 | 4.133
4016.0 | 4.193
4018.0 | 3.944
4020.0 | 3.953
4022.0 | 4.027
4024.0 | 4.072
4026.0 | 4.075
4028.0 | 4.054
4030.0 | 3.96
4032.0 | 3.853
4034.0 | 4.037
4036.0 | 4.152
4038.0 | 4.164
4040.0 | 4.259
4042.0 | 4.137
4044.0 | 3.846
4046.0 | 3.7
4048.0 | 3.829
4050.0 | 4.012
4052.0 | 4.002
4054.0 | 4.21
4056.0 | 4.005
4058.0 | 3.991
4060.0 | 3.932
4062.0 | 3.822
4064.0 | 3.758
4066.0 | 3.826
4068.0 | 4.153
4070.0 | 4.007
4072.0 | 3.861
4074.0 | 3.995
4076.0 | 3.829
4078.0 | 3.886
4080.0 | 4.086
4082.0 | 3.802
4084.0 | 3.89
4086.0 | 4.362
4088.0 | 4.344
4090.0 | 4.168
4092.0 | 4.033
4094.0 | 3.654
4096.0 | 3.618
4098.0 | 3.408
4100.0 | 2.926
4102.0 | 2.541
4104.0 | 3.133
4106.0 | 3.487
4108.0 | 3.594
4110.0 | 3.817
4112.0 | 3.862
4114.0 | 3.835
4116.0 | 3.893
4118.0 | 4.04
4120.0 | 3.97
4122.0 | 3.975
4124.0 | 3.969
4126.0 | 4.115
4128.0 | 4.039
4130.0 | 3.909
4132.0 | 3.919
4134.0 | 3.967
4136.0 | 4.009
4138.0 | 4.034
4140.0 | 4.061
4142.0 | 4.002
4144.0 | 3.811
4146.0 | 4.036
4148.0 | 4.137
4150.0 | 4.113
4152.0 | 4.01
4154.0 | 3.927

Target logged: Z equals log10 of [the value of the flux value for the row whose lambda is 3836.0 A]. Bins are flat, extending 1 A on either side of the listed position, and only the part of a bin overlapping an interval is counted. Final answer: 0.346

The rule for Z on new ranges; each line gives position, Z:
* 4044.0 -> 0.585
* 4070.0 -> 0.603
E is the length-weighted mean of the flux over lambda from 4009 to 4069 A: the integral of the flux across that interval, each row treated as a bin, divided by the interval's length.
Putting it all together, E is 4.00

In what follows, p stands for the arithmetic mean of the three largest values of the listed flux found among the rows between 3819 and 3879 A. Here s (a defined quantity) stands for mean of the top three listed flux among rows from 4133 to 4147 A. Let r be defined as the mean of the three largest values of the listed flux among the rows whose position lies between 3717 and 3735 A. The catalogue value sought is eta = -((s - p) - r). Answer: 3.3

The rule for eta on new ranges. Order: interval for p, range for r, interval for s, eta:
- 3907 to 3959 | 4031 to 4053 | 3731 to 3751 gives 4.9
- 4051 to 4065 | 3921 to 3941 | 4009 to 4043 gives 3.6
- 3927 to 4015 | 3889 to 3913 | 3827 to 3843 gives 4.7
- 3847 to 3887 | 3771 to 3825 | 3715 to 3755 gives 4.5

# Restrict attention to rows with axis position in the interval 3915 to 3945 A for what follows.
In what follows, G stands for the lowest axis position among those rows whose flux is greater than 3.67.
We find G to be 3916.0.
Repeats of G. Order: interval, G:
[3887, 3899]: 3898.0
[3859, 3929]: 3860.0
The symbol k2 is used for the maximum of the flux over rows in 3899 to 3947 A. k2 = 4.151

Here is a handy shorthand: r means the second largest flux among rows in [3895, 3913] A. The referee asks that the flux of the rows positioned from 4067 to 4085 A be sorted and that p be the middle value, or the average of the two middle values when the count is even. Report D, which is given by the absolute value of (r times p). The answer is 14.9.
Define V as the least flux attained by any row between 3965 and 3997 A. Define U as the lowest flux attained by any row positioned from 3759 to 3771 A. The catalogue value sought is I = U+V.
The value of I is 3.80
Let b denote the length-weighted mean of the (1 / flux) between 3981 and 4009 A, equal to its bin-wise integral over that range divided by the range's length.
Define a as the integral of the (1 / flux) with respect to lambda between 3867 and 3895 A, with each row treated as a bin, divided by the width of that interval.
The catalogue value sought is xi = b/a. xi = 0.9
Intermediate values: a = 0.290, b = 0.25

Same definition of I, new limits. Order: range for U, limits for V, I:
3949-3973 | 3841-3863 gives 4.57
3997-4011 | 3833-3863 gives 6.08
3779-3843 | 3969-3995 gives 3.64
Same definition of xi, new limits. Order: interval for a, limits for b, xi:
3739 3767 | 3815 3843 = 1.0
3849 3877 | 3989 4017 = 0.9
